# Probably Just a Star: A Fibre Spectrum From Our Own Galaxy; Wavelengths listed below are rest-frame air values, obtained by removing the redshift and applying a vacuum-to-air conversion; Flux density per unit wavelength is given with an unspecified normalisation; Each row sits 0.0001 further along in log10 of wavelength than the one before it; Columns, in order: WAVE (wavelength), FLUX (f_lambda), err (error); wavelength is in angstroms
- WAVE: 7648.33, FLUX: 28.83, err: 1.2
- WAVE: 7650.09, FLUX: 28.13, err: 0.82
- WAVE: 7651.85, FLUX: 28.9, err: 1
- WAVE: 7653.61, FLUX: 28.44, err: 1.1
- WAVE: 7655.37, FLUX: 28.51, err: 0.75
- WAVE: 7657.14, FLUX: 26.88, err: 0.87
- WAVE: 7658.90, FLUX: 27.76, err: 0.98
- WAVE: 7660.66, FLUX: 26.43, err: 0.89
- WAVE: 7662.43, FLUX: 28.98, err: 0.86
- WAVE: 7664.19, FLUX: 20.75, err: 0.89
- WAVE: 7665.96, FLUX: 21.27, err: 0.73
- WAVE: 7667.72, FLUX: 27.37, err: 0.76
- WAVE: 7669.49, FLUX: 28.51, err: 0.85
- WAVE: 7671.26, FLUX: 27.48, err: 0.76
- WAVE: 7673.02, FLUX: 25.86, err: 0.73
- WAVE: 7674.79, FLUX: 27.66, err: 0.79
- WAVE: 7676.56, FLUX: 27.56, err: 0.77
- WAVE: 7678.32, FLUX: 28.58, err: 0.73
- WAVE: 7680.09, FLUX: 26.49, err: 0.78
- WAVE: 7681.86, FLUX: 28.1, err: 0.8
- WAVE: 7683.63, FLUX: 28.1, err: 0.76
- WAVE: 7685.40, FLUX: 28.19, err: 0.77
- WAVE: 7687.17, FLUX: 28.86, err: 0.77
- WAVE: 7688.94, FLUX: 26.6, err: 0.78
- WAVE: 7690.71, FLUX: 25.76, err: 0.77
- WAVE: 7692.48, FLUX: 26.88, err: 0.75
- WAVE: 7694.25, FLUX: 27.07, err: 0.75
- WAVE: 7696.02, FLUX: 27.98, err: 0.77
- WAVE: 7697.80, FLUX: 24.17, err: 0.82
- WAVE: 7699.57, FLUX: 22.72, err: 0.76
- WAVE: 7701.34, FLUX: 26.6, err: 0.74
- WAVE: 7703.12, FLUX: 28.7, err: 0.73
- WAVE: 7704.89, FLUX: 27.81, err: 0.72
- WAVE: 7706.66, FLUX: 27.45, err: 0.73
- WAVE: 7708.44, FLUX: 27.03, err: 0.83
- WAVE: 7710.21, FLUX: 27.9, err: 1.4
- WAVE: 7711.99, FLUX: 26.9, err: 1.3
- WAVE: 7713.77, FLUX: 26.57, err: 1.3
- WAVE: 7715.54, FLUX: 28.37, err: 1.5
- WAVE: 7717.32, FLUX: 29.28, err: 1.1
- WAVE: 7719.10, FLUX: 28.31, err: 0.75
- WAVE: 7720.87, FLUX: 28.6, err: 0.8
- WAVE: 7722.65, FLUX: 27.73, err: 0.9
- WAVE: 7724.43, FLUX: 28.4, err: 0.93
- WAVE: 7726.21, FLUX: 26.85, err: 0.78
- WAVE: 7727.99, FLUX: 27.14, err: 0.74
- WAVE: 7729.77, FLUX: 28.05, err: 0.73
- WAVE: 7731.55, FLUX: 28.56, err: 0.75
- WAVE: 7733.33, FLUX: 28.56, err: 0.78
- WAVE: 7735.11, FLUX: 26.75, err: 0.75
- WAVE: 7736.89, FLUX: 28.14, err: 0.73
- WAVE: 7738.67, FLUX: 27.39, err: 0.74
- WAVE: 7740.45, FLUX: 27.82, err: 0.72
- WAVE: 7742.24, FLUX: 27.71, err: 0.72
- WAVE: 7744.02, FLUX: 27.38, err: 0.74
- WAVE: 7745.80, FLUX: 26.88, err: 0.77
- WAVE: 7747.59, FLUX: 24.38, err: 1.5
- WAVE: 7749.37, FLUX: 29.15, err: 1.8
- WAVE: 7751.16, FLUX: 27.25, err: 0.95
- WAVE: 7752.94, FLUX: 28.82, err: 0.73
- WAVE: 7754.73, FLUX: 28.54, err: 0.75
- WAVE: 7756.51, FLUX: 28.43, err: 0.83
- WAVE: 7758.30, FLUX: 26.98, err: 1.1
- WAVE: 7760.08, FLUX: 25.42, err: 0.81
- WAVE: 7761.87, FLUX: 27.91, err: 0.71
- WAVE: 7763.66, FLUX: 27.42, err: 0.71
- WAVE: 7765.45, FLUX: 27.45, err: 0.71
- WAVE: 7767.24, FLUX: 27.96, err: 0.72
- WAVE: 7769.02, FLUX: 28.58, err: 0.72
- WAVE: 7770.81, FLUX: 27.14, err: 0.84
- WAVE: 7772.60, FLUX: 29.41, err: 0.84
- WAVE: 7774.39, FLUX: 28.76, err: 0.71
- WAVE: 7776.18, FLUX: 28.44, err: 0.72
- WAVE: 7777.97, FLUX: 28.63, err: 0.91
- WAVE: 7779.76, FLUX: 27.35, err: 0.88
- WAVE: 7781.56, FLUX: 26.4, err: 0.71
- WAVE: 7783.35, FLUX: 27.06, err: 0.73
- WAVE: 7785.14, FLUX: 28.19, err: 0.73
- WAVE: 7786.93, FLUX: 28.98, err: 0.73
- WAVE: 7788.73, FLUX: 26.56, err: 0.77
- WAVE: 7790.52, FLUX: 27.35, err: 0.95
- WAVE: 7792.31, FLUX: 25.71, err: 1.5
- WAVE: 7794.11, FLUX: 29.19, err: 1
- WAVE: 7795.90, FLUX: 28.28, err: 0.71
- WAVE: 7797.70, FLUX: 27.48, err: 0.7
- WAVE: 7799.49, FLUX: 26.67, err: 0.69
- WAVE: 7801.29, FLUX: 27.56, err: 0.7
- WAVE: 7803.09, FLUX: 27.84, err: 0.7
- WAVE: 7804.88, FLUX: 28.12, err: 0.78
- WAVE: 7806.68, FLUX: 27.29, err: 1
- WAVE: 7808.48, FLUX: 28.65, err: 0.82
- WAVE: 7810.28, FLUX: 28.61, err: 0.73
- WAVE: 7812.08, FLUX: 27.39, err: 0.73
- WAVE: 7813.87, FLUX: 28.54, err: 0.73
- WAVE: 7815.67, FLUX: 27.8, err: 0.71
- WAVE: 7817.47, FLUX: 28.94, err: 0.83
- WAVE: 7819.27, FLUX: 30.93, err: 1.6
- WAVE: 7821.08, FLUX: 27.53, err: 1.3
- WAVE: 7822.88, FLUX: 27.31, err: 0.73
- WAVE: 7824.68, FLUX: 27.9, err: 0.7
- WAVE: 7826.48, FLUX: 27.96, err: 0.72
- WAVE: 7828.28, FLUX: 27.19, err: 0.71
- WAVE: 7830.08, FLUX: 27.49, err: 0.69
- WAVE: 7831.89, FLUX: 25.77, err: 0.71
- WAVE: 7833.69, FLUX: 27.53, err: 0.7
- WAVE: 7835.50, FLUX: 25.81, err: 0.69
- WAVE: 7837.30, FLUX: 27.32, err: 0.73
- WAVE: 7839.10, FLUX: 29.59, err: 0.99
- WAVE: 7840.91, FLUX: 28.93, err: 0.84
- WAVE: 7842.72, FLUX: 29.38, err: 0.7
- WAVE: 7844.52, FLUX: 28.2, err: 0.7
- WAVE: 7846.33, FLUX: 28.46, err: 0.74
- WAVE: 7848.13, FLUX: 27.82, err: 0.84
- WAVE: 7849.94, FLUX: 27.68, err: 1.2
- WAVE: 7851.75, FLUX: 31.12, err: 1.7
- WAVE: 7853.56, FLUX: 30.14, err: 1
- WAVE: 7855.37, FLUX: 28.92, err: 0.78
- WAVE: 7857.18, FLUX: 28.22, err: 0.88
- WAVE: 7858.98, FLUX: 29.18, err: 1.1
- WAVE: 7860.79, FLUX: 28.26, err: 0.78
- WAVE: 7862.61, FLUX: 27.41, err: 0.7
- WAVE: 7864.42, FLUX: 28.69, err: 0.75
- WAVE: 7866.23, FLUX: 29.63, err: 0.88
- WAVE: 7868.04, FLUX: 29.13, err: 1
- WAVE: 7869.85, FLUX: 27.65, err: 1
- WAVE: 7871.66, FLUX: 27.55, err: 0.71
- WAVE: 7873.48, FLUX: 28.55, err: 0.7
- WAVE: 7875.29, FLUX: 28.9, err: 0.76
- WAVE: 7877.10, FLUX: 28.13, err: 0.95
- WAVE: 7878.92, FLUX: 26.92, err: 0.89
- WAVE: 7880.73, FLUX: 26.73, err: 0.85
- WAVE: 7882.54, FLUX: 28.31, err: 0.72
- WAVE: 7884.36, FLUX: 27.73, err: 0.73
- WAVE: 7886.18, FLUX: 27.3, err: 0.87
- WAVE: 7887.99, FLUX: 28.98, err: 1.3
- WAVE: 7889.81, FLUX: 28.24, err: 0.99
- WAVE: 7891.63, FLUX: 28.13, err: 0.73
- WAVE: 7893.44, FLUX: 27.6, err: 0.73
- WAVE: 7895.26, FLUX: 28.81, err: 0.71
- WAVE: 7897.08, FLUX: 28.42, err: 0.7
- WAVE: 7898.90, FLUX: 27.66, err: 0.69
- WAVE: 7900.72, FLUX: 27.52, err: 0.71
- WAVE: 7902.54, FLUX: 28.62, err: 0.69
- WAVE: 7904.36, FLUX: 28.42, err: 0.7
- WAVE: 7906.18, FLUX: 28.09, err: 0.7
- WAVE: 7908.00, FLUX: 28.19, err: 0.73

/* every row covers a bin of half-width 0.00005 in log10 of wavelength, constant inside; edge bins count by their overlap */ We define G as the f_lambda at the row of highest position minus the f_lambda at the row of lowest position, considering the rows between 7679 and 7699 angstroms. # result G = -2.32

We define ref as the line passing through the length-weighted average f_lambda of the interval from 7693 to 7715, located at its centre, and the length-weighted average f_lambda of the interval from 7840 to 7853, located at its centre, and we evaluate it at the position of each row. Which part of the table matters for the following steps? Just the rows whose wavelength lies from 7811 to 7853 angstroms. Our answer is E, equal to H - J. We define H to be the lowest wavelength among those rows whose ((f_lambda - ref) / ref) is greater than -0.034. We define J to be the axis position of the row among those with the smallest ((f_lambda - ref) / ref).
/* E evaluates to -23.4 angstroms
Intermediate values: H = 7812.08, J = 7835.50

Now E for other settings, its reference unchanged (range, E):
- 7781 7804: -9.0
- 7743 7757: -3.6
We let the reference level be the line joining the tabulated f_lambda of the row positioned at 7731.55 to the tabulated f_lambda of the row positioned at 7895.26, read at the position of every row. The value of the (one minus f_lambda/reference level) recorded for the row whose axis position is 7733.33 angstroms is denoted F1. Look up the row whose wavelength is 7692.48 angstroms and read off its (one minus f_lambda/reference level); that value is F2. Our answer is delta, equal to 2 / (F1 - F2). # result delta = -35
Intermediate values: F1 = 0.00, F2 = 0.06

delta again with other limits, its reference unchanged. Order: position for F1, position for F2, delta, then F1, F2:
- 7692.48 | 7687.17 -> 29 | 0.06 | -0.01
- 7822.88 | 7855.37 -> 37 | 0.05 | -0.01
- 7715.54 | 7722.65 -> -88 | 0.01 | 0.03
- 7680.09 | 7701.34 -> 714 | 0.07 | 0.07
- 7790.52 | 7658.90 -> 95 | 0.05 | 0.02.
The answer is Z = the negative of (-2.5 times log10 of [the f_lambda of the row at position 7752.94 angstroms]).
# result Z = 3.65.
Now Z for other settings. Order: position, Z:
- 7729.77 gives 3.62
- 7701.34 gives 3.56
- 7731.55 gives 3.64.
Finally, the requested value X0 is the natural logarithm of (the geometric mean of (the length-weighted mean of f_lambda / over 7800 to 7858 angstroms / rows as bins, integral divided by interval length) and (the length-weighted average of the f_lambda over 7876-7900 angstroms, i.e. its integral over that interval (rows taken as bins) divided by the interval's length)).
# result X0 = 3.33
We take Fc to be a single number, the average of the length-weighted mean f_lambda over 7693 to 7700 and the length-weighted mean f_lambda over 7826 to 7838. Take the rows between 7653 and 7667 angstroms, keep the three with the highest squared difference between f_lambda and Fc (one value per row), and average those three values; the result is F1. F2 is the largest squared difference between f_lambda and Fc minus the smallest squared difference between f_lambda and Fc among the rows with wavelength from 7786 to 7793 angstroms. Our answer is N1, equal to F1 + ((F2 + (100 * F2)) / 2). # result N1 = 368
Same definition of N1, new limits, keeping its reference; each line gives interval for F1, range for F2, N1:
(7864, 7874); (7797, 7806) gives 161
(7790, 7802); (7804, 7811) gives 227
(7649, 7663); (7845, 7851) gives 141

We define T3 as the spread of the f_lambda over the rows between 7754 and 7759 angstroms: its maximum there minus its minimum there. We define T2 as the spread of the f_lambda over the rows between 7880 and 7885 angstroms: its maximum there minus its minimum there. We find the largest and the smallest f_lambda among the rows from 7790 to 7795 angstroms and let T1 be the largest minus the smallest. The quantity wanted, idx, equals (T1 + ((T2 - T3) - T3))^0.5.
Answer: 1.4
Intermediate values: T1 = 3.5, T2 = 1.58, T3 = 1.6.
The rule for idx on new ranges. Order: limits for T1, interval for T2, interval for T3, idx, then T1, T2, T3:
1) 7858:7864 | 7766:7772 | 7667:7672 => 1.0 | 1.8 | 1.44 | 1.1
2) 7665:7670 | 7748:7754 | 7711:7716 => 2.4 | 7.2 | 1.90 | 1.8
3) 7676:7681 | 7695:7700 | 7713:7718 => 1.4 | 2.1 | 5.26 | 2.7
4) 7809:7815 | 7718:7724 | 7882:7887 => 0.3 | 1.2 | 0.87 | 1.0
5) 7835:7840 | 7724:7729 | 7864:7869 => 1.9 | 3.8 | 1.55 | 0.9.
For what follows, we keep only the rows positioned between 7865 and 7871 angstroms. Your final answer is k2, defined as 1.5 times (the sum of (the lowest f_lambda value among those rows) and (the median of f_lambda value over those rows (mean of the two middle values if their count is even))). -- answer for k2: 85.2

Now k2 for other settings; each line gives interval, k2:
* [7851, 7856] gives 88.6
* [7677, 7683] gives 81.9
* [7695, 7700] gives 70.3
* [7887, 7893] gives 84.6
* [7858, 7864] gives 83.5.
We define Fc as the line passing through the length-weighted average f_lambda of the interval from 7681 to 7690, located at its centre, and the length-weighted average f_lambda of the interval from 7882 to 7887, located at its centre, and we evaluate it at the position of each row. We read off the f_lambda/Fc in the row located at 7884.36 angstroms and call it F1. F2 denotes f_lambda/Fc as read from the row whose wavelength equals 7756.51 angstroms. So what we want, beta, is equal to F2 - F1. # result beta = 0.02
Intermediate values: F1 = 1.00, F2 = 1.02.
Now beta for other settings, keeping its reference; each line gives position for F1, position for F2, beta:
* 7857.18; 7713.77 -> -0.07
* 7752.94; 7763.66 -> -0.05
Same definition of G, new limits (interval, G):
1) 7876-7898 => 0.29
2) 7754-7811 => 0.07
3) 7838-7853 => 1.53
